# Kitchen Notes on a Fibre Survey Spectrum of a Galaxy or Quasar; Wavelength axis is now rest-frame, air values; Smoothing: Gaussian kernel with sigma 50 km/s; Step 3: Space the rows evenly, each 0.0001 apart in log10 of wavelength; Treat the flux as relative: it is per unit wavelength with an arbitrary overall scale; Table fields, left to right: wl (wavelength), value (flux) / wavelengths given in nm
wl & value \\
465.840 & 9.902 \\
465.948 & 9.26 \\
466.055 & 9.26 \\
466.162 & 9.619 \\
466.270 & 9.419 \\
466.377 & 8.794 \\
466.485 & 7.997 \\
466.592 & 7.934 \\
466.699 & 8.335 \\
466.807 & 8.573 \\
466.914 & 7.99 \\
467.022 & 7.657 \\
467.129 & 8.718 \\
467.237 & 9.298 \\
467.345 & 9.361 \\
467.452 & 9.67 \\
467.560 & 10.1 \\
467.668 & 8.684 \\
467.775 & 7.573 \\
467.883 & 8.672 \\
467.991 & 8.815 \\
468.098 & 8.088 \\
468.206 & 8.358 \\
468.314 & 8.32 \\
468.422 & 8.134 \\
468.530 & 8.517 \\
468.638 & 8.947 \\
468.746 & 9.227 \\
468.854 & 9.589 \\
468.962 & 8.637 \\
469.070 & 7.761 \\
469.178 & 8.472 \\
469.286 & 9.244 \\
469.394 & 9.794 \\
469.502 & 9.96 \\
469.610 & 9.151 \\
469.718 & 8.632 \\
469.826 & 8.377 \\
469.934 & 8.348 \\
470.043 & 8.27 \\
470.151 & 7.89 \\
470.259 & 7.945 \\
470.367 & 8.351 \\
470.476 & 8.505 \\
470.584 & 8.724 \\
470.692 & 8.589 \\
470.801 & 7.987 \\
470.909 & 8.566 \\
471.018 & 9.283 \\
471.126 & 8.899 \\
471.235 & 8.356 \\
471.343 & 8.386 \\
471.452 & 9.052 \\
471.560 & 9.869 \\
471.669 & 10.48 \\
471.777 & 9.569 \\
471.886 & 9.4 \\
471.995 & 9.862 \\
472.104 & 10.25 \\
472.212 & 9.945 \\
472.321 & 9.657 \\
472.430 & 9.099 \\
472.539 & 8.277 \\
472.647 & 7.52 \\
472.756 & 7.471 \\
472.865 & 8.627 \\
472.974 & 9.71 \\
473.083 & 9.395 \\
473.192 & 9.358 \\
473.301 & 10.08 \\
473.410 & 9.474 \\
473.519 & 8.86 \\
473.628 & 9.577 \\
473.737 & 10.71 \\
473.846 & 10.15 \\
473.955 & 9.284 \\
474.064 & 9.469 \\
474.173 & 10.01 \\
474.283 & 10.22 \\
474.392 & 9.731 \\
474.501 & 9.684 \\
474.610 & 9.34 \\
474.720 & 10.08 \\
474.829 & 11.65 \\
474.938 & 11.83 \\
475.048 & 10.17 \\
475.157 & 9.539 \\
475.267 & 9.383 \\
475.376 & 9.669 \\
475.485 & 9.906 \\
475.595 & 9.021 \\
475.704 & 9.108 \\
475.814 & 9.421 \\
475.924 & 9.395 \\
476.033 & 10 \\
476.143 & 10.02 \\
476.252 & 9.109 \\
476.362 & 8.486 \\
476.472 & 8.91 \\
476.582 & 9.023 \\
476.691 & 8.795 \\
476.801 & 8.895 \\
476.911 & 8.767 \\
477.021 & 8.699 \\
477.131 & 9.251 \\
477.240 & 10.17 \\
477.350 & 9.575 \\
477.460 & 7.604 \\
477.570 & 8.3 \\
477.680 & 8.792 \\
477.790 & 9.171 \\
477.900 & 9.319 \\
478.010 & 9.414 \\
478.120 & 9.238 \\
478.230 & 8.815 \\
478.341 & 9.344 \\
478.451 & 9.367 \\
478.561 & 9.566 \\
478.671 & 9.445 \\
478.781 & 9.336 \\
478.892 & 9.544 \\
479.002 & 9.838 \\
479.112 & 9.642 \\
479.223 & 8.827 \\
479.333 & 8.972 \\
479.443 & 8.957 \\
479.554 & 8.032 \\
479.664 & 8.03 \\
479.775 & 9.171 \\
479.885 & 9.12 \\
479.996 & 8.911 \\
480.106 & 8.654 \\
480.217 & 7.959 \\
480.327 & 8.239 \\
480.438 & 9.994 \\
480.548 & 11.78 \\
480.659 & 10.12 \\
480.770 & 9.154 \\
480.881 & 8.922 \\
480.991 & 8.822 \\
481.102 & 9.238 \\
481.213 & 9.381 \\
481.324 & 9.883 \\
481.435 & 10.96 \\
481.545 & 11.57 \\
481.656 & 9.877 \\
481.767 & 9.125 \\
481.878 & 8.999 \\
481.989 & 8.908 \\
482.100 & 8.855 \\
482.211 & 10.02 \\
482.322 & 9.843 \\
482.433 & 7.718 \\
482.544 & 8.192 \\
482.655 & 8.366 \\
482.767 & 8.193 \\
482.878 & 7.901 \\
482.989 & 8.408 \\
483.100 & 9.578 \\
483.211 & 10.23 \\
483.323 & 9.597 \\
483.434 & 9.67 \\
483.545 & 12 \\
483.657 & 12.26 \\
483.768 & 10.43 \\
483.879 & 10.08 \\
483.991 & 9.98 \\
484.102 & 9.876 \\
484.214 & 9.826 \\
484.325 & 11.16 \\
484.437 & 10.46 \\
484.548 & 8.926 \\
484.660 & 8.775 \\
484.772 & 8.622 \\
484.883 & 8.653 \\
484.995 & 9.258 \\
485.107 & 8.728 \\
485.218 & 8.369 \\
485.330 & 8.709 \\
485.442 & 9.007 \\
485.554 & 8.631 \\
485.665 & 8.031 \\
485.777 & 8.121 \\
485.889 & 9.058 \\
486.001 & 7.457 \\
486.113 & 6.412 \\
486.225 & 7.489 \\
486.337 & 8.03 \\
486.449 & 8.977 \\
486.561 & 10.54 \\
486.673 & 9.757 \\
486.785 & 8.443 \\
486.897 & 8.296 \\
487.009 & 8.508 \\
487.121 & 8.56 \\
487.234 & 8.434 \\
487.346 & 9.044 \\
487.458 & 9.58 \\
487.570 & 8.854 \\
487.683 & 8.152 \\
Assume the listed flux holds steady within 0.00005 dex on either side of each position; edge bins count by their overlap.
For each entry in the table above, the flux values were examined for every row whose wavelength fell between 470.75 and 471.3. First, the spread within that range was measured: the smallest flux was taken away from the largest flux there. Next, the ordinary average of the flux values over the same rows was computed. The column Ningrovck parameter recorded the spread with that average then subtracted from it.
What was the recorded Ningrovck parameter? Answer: -7.3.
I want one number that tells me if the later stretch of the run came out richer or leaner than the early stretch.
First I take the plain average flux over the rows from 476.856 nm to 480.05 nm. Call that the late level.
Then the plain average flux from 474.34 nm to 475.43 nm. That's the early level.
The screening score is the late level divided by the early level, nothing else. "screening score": 0.90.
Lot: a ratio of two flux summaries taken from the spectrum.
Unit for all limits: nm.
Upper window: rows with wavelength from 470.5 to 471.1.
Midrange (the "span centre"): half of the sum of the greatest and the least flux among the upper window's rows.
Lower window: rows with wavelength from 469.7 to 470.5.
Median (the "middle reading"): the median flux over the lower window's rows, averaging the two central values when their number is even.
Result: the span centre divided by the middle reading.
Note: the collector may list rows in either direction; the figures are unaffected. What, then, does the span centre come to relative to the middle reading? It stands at 1.03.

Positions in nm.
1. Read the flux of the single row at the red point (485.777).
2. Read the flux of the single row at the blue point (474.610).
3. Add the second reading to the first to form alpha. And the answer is 17.5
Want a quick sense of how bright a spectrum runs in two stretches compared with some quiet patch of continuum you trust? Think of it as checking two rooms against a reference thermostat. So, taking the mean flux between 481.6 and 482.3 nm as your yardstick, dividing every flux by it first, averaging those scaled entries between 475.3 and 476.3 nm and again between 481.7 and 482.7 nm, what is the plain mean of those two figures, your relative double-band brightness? 0.99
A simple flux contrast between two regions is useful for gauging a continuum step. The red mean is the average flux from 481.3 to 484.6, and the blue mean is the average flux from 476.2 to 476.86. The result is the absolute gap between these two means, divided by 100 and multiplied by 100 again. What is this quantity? 0.8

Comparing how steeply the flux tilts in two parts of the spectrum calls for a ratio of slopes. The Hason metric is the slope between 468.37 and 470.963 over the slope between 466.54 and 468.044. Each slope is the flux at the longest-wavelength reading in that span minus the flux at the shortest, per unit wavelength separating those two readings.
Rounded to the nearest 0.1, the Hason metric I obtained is 0.3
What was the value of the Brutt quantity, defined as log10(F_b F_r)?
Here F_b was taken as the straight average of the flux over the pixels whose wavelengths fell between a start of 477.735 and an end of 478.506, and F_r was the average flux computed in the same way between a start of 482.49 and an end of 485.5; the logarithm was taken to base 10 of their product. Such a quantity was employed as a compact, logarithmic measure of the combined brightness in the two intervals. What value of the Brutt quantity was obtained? 1.94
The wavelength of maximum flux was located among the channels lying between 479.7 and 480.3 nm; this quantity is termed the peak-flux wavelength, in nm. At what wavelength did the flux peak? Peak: 479.775 nm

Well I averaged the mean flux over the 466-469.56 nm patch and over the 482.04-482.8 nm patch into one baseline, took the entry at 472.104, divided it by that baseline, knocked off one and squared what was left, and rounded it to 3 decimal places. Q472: 0.029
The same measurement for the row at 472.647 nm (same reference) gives 0.020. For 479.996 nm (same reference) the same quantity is 0.000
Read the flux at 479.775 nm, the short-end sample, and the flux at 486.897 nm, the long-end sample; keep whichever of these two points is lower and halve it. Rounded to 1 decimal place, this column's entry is 4.1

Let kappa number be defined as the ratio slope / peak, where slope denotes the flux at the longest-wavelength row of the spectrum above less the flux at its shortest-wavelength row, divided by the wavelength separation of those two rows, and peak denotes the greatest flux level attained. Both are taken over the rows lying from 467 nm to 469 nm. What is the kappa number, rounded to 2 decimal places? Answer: 0.05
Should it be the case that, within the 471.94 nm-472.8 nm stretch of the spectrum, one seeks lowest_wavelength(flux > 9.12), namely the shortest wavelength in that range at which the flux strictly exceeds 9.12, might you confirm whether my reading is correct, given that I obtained 471.995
